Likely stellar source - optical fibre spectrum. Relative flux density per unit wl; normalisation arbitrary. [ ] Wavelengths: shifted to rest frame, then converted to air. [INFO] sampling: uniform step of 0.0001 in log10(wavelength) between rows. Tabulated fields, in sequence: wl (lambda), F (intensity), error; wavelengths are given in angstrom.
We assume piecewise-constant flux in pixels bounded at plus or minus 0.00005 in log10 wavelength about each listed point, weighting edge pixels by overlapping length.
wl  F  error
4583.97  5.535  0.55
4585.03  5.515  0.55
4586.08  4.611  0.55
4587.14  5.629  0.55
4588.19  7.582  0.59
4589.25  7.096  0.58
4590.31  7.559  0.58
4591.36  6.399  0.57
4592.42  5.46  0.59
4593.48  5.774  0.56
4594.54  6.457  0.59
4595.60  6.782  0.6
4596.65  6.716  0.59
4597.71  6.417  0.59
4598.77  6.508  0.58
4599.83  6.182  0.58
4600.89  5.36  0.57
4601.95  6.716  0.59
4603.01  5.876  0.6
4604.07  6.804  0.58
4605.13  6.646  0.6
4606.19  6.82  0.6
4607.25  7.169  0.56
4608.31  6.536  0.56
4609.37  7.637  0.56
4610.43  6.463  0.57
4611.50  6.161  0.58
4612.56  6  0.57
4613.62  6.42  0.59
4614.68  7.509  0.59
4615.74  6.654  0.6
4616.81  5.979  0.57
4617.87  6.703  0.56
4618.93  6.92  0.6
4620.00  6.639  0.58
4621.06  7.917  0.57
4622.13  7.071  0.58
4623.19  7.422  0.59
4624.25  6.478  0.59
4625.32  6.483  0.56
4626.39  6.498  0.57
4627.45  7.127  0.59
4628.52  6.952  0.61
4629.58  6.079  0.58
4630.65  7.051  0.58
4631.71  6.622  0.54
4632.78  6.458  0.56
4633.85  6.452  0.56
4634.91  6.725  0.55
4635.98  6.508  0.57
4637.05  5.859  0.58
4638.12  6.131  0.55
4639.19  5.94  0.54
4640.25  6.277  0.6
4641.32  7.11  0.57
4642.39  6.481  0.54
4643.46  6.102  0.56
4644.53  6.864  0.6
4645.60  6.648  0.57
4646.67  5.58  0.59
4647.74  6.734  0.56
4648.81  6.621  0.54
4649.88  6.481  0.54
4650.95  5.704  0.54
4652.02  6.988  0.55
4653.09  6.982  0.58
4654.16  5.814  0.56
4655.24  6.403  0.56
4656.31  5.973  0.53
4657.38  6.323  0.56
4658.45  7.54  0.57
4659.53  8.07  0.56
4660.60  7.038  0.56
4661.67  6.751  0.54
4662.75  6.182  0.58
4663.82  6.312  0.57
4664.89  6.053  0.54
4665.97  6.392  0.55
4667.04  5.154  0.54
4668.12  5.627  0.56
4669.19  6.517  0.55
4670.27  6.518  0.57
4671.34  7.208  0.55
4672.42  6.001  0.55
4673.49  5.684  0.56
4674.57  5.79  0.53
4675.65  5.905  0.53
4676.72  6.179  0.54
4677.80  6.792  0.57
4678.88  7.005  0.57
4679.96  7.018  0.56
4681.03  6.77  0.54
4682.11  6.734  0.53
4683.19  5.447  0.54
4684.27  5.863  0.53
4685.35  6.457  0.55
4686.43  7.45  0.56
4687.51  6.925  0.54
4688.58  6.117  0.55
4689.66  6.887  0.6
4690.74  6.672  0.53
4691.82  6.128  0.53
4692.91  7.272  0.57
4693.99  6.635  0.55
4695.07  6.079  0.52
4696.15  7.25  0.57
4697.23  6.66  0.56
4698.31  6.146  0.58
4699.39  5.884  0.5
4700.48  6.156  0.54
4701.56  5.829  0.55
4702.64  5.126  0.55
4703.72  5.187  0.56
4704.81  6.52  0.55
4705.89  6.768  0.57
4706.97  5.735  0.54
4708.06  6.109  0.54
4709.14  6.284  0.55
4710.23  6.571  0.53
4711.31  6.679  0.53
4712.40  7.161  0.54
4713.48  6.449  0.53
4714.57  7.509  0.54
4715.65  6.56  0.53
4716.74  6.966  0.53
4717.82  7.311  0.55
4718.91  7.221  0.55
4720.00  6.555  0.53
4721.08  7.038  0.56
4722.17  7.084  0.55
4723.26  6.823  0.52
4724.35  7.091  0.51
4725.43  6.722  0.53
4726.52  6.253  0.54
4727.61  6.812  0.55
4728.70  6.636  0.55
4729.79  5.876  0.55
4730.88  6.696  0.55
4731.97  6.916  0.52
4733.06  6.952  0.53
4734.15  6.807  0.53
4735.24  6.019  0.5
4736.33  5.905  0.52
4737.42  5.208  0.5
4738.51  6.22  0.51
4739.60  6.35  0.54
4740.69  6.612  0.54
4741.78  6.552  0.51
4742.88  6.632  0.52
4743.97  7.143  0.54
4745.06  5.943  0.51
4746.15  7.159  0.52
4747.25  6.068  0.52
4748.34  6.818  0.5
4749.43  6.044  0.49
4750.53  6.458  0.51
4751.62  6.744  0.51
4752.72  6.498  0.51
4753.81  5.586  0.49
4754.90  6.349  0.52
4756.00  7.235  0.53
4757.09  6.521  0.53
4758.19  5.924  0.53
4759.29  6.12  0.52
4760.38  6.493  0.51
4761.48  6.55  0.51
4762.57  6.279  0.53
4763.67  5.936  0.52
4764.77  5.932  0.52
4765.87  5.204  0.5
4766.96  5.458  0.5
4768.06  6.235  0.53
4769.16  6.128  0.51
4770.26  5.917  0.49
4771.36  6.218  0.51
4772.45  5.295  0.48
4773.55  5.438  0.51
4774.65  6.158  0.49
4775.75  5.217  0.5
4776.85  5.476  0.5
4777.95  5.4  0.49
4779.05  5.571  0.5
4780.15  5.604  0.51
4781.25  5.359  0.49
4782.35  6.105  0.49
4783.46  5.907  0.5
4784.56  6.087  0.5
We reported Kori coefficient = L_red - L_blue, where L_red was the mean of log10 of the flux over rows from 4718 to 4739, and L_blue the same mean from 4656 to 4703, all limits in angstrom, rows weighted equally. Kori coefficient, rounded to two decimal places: 0.01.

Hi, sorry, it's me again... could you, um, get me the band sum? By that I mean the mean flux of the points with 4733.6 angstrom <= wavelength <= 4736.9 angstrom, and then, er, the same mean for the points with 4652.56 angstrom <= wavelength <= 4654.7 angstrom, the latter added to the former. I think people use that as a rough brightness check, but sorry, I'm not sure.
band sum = 12.6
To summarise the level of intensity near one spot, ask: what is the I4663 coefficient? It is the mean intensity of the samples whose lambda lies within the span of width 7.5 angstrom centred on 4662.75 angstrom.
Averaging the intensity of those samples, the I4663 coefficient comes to 6.69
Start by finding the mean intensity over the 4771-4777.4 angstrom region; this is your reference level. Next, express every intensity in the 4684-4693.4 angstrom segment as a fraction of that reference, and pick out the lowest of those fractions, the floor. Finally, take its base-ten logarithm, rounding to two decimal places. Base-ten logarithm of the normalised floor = 0.02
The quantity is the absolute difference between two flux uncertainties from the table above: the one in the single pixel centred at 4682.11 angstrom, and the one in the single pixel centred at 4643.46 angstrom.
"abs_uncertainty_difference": 0.030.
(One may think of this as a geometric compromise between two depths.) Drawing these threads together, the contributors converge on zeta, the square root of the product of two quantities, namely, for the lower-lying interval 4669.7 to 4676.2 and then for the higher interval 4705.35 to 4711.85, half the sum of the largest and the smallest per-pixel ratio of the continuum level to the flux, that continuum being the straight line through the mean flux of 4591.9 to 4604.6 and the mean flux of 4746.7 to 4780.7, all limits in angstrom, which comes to 0.976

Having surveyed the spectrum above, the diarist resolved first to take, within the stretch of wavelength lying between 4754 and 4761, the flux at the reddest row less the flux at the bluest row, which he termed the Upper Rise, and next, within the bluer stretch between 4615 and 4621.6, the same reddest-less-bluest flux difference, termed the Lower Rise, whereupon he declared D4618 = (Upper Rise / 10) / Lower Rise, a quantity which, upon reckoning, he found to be 0.011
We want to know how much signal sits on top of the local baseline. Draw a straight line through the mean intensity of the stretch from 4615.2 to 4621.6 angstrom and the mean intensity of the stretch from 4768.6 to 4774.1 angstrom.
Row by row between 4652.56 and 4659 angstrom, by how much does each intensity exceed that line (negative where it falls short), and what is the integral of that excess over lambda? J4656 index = -0.3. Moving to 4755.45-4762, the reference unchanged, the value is 3.9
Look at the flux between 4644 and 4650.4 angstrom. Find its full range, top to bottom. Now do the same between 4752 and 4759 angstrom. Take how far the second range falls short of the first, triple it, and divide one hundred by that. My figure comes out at -91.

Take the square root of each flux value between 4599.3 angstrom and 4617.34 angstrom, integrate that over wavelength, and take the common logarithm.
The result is 1.663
